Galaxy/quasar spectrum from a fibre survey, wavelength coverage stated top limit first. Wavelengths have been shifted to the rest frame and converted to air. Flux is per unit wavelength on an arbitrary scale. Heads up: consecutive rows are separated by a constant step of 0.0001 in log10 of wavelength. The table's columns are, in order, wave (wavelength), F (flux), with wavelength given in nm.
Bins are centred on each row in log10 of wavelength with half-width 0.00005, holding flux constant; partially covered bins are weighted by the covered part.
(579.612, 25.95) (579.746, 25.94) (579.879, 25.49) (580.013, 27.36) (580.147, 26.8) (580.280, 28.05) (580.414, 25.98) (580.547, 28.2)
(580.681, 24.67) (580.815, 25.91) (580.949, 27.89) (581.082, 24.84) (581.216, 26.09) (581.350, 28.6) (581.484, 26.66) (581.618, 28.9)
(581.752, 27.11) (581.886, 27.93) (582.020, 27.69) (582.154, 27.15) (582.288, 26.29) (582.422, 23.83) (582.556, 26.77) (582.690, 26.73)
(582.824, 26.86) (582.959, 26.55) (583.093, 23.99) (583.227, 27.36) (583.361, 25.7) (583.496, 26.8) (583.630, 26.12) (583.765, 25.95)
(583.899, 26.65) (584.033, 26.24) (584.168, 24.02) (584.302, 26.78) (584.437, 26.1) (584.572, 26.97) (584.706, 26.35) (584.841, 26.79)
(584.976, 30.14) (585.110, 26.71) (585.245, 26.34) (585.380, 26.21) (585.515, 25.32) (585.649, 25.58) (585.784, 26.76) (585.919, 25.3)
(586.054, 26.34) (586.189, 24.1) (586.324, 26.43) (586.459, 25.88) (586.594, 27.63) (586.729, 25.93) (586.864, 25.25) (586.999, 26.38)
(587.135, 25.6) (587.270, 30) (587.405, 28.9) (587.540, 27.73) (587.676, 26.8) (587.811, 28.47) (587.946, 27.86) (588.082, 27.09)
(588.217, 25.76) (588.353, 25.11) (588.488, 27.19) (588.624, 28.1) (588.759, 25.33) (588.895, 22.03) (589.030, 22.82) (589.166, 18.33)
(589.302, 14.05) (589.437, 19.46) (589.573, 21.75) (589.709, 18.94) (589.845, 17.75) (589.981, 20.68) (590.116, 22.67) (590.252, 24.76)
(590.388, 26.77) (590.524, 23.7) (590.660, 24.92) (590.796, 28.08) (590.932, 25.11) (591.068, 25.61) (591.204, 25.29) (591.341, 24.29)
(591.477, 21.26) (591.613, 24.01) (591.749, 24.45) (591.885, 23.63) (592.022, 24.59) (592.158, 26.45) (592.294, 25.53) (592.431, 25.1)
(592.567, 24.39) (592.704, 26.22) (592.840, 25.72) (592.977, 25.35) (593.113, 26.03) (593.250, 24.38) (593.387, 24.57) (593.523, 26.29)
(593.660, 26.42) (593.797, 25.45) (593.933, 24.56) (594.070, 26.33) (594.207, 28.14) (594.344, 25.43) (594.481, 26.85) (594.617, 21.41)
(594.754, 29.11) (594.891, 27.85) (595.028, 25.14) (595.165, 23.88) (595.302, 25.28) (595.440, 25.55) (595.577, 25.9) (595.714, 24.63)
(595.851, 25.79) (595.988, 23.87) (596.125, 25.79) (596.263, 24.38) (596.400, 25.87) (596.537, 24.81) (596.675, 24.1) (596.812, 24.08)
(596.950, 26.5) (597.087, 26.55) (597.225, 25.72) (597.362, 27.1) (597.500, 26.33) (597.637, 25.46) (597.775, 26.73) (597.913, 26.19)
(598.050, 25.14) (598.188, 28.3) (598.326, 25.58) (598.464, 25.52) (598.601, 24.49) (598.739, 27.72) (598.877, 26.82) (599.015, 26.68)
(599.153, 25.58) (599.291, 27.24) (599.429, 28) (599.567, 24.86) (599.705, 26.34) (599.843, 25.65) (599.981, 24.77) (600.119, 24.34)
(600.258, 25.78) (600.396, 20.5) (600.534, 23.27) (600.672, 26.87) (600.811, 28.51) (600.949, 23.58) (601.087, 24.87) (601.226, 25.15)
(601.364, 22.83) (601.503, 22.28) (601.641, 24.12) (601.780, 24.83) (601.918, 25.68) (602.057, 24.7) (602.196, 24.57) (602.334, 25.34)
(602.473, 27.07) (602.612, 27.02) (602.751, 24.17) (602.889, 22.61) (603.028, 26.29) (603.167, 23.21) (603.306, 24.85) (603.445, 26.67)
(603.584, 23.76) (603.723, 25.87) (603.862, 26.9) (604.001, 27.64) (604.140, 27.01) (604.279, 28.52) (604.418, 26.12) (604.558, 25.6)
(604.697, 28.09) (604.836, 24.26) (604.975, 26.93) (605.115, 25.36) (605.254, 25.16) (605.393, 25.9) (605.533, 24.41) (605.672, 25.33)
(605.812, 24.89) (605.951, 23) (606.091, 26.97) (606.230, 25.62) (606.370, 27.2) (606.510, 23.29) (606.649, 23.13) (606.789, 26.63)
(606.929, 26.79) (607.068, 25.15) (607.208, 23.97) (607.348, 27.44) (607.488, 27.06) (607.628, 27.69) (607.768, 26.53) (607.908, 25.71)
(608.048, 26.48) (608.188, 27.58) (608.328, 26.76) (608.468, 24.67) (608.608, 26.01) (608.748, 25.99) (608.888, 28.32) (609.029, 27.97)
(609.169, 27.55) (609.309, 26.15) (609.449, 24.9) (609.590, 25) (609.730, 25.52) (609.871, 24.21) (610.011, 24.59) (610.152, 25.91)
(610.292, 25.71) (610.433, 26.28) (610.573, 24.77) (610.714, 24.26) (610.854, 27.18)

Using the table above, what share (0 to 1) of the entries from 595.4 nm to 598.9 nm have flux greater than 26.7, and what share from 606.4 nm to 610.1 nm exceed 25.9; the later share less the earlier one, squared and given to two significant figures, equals 0.15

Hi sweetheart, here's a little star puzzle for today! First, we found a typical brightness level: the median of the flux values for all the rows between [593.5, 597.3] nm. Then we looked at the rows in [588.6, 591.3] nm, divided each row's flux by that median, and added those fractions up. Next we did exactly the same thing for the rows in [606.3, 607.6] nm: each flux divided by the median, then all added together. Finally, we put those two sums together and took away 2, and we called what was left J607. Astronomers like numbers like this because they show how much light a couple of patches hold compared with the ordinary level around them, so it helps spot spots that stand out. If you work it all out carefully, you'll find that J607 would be 25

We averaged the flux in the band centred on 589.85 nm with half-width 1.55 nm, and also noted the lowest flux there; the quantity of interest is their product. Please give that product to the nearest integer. 325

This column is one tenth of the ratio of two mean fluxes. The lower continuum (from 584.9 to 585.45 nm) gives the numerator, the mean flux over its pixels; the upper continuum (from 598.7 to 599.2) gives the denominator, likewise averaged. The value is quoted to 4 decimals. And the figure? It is 0.1024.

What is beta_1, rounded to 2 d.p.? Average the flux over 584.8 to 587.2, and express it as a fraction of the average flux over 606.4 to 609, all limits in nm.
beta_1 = 1.01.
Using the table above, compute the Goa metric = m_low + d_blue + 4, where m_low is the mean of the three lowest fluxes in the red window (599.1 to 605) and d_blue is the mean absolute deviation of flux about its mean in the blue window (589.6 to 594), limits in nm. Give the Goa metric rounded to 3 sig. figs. 27.3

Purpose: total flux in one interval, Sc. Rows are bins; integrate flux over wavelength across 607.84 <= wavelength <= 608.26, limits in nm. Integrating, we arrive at 11.2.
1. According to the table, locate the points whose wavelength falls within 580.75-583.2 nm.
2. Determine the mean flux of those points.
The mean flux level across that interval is 26.7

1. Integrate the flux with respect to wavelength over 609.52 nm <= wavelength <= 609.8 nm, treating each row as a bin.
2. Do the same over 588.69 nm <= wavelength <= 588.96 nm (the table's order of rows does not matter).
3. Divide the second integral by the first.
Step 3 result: 0.905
